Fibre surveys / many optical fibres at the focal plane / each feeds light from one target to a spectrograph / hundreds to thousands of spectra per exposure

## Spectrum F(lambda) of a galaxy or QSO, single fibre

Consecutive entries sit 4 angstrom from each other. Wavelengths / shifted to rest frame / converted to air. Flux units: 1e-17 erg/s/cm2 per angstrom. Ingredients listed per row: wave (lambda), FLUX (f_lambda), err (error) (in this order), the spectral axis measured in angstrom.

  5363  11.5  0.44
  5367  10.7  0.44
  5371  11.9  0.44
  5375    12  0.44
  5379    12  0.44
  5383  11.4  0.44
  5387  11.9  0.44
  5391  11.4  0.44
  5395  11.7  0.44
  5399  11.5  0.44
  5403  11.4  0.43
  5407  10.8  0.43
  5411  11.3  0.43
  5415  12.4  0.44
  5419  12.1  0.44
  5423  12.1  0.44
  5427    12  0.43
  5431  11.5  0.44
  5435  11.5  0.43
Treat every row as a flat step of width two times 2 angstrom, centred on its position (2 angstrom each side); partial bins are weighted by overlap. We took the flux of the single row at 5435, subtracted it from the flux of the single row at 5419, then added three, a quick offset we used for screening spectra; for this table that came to 3.6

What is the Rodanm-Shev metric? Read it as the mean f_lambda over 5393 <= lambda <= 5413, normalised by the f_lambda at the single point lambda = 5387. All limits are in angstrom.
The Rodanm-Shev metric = 0.95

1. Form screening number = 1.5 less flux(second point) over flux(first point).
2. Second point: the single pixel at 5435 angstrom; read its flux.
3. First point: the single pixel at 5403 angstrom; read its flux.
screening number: 0.49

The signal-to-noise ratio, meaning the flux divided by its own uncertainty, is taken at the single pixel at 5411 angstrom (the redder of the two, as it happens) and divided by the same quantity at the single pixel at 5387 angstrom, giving 0.97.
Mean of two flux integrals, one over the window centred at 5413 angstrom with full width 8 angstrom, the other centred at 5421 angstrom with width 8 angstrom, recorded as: 95.8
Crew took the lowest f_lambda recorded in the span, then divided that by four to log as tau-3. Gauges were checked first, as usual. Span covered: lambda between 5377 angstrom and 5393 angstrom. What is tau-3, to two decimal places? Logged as 2.85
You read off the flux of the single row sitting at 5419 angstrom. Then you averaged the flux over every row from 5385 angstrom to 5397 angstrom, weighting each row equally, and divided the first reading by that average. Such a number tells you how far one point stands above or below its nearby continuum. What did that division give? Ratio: 1.04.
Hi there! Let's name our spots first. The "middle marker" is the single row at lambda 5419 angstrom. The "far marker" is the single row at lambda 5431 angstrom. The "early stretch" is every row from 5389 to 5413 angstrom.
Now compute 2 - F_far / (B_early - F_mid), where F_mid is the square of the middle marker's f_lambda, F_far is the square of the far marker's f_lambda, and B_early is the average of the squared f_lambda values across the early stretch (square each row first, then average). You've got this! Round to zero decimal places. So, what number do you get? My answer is 10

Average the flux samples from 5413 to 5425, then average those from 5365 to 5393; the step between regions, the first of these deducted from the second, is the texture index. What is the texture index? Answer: -0.59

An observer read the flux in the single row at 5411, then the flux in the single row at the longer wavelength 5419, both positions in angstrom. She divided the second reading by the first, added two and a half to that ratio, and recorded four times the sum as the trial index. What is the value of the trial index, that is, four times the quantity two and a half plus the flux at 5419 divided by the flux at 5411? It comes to 14.3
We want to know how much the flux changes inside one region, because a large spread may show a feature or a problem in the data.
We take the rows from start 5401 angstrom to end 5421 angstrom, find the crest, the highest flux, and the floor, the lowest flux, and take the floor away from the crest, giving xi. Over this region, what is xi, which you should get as 1.6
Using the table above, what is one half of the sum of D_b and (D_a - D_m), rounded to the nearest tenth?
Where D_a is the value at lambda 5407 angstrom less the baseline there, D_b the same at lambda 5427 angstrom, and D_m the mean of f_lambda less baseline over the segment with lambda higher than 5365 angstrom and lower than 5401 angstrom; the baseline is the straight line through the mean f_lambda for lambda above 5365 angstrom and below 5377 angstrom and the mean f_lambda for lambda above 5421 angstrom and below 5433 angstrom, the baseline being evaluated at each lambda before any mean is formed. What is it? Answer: -0.4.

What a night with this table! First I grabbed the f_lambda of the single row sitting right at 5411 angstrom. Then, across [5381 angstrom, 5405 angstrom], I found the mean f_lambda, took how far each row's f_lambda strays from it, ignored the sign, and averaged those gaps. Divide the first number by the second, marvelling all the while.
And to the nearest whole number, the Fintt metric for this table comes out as 68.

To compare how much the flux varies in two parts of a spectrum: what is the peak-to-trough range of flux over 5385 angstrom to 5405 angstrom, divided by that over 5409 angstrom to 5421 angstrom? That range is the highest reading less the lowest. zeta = 0.45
